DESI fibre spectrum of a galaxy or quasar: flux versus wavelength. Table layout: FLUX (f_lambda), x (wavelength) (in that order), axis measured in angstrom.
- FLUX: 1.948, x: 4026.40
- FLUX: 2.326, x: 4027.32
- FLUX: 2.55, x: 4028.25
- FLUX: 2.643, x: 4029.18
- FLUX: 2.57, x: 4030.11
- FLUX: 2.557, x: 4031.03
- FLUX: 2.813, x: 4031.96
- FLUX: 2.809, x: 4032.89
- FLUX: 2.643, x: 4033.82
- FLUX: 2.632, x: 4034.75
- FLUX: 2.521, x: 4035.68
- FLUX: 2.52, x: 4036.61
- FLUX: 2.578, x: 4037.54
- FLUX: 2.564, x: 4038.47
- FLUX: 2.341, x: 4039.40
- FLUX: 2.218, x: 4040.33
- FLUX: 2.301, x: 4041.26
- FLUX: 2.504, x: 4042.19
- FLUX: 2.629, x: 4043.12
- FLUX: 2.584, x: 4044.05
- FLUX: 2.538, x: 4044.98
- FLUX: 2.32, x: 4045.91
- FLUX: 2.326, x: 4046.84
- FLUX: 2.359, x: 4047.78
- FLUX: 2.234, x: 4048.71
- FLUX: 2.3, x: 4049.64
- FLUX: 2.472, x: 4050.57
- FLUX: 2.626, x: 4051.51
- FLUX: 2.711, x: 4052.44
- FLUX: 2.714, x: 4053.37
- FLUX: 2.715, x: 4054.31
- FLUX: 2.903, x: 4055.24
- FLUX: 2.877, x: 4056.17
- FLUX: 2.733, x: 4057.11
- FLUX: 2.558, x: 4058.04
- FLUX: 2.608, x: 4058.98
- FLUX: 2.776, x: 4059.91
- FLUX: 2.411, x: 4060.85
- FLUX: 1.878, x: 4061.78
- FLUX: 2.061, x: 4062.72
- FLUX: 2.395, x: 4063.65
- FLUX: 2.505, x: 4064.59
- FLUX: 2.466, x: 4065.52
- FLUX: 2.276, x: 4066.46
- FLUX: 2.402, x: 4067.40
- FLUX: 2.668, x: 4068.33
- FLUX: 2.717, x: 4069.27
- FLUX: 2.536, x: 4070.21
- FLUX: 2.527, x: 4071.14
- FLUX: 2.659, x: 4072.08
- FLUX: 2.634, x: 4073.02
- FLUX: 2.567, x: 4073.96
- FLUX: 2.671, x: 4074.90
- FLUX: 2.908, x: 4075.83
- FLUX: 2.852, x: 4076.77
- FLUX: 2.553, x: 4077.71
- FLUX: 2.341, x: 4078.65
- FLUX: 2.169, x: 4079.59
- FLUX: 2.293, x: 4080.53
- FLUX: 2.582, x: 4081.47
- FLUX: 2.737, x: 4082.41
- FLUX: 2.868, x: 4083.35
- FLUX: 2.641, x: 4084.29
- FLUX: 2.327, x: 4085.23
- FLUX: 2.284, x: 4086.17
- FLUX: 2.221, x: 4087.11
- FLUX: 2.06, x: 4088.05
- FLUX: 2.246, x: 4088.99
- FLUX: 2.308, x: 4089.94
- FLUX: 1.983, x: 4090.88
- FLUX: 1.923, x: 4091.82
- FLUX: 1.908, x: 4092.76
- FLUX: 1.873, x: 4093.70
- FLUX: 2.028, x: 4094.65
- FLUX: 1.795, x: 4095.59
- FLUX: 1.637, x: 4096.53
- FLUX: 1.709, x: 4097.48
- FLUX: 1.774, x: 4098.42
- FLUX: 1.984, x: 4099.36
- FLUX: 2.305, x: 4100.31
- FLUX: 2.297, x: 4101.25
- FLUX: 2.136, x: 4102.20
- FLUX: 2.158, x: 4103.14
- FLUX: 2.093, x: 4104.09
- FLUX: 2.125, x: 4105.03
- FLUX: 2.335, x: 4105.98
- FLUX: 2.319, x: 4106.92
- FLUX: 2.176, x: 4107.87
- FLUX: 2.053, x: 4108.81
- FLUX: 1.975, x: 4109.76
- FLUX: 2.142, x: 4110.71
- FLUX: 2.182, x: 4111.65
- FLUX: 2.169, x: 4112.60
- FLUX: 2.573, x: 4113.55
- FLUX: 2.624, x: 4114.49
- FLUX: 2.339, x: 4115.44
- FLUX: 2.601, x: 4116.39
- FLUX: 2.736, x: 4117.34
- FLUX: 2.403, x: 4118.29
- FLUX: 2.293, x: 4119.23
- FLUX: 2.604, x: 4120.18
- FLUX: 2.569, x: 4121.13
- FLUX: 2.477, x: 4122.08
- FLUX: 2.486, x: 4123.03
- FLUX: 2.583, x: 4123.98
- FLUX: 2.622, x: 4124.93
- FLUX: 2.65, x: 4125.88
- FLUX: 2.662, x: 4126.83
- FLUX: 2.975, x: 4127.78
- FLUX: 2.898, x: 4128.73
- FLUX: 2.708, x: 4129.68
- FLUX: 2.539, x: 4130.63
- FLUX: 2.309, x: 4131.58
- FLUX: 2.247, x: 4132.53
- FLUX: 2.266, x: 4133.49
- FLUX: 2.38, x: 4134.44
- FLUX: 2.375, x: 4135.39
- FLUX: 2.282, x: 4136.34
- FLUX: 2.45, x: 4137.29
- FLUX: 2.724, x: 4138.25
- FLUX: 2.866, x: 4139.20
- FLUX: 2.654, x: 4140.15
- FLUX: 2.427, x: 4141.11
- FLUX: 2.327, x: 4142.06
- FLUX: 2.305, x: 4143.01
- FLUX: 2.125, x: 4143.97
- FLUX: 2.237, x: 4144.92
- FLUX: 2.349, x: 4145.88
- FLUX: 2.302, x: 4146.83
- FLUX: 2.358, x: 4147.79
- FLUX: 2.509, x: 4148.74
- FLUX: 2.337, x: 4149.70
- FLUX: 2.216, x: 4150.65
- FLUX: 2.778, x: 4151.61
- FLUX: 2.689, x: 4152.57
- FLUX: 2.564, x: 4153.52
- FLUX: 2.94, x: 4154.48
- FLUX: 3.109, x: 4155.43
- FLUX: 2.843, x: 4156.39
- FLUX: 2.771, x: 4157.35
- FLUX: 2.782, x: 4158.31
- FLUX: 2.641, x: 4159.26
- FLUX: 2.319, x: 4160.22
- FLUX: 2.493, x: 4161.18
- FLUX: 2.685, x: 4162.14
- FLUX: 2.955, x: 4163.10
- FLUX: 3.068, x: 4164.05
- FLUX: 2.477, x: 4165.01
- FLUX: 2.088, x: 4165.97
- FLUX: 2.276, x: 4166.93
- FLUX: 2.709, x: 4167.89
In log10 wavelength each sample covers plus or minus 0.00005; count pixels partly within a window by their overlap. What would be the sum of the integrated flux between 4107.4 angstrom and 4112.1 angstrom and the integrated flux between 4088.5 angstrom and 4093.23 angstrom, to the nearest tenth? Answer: 19.7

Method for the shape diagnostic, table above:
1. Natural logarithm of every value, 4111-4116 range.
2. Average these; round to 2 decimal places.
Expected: 0.86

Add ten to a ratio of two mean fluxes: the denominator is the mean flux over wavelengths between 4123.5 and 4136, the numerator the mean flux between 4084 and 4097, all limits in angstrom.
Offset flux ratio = 10.8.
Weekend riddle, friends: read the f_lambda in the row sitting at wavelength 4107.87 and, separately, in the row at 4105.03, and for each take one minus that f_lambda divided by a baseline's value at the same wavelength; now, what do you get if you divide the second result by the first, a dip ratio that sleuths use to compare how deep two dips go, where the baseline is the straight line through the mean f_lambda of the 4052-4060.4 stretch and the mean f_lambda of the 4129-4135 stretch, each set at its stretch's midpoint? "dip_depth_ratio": 1.2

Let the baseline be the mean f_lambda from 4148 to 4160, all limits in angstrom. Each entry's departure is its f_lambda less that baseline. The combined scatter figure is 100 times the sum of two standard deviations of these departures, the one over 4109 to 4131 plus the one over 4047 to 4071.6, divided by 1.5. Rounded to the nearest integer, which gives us 32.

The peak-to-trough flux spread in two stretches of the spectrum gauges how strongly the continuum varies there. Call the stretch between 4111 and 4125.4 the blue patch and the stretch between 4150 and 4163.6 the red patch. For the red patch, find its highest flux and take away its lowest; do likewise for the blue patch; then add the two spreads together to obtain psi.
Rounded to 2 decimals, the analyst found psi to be 1.46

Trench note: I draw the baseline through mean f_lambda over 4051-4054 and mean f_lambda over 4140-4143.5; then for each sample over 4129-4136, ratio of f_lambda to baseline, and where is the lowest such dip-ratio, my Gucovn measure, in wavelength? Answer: 4132.53 angstrom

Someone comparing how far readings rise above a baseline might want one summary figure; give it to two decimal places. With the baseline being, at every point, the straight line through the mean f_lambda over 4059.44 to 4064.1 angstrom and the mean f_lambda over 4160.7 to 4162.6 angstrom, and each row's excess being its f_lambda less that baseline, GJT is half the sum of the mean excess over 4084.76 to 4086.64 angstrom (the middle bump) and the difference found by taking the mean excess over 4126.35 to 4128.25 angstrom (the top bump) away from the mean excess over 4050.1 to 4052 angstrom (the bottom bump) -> -0.06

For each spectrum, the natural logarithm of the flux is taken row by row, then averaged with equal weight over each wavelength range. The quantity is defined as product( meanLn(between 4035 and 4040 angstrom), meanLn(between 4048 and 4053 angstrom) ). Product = 0.83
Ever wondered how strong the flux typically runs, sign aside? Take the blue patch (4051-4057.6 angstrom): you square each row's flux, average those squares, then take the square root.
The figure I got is 2.76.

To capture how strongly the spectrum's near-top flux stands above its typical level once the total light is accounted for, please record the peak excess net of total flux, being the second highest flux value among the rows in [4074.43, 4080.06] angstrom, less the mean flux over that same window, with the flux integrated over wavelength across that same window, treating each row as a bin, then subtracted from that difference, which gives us -14.3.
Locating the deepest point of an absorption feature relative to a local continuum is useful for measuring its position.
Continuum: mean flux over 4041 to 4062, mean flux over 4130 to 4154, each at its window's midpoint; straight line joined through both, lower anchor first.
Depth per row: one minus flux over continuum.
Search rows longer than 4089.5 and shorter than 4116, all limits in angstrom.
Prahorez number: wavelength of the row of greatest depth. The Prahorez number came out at 4096.53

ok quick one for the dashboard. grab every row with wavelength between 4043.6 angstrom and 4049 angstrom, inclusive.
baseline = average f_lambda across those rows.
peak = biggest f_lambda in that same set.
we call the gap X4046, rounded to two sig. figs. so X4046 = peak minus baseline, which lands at 0.19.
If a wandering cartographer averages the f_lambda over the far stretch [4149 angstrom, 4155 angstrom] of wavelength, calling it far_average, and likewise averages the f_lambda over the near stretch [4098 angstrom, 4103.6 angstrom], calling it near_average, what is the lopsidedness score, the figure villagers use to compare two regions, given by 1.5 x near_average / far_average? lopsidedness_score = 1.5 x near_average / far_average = 1.22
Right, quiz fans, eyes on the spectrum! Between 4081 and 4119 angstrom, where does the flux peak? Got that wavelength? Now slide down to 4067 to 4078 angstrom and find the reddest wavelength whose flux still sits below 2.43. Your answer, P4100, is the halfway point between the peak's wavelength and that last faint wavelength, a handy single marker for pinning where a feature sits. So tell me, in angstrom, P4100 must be 4075.4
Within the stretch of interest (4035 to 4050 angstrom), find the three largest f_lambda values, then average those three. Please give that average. 2.60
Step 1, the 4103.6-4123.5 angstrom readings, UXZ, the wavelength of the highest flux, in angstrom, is 4117.34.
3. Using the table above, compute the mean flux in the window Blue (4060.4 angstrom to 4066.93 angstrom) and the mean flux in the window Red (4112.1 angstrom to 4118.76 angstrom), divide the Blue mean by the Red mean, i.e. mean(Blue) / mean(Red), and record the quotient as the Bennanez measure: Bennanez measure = 0.92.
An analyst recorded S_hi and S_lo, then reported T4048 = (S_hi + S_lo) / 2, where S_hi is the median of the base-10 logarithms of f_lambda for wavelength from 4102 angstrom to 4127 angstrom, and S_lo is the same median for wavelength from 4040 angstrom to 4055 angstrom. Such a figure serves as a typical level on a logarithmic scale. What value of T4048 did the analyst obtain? 0.38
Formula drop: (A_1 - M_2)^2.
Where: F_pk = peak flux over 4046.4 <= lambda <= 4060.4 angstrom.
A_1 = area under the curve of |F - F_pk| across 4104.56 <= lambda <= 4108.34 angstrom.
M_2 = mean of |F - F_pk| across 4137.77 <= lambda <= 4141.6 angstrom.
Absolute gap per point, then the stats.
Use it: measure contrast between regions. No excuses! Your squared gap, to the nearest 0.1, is 5.2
